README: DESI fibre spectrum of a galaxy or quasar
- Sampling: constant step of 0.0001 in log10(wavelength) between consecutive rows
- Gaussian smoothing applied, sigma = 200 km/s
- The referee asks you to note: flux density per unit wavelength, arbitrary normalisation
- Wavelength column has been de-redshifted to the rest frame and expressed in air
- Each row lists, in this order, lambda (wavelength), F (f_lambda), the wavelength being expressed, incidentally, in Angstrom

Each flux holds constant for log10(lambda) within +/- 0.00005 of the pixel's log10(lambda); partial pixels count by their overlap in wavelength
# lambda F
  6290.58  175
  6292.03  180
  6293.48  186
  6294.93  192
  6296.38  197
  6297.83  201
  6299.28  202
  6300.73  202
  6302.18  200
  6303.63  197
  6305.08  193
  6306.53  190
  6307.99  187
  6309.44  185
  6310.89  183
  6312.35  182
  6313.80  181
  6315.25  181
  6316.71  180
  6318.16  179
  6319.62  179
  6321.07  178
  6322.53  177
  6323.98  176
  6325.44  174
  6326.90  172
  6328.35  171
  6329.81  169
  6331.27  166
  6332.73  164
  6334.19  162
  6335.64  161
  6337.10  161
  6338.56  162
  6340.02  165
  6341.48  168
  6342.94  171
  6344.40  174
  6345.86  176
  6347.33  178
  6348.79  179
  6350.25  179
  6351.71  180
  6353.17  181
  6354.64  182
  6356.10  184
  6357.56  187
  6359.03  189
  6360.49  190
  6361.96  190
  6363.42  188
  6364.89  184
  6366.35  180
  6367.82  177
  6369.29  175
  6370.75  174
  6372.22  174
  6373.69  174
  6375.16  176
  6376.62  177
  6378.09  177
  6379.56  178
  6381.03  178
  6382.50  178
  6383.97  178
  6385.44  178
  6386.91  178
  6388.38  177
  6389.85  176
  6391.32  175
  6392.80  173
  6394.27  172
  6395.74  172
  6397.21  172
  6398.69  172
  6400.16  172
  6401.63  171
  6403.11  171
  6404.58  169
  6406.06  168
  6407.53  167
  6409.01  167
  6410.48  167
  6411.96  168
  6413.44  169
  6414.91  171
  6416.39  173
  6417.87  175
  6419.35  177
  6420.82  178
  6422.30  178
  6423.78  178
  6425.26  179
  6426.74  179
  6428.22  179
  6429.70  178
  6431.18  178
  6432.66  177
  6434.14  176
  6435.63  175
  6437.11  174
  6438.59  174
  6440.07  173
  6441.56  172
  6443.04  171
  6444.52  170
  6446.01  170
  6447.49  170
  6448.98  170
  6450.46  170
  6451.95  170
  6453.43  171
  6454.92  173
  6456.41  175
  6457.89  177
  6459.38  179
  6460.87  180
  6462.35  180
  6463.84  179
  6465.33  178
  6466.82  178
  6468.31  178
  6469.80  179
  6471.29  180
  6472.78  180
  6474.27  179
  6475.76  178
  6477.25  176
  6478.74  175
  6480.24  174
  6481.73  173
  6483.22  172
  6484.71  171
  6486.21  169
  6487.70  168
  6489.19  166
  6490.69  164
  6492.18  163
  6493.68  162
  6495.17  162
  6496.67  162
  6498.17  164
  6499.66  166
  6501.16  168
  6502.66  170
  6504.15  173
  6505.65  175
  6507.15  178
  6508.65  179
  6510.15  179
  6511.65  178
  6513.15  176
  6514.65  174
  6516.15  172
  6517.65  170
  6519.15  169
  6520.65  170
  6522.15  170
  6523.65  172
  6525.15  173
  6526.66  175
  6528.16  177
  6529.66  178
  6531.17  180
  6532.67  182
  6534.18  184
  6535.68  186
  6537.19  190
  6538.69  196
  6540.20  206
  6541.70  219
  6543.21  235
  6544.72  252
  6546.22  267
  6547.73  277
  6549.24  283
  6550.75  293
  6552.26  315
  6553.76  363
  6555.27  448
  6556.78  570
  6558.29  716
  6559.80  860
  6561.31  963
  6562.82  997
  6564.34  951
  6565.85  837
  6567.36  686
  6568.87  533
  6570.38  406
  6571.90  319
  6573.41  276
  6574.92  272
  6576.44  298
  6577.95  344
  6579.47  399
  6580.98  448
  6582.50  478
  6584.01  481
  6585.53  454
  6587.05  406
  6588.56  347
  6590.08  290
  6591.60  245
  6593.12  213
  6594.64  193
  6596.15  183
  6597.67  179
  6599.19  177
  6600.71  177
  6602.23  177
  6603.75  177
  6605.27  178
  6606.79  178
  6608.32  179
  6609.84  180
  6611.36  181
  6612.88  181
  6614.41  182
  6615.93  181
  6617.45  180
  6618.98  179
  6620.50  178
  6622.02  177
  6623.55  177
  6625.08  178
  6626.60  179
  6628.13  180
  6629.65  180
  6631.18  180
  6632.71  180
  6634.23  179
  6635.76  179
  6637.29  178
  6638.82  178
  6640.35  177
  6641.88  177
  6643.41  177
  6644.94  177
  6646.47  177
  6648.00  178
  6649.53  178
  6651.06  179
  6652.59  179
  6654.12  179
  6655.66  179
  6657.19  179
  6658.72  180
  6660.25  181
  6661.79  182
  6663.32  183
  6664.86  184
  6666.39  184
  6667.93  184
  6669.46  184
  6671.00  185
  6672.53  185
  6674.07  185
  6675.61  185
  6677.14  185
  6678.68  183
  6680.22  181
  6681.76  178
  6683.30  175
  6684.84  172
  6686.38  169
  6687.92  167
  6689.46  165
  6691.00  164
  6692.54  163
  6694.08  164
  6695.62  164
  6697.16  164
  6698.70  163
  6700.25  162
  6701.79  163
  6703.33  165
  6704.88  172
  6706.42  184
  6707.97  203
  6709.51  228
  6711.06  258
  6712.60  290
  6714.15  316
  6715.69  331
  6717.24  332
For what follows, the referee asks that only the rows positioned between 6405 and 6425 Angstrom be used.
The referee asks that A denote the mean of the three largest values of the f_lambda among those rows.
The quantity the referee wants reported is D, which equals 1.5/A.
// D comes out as 0.0084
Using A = 178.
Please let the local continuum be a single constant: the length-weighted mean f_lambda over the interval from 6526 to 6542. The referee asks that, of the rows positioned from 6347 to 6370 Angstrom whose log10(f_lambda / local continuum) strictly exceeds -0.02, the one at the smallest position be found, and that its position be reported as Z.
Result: 6351.71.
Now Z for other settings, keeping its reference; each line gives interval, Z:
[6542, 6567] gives 6543.21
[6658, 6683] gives 6658.72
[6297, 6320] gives 6297.83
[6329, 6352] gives 6351.71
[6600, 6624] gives 6609.84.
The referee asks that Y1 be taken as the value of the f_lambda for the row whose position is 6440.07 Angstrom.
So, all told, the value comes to 173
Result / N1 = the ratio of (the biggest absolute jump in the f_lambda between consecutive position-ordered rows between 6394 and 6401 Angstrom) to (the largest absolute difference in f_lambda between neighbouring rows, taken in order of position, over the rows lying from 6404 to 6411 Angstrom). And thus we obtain 0.0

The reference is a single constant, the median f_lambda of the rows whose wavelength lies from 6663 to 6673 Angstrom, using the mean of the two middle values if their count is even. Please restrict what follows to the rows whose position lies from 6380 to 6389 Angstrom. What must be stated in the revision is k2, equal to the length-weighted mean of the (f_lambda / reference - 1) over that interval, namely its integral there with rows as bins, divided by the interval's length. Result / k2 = -0.033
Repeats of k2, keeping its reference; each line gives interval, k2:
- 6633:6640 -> -0.030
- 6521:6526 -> -0.067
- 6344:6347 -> -0.046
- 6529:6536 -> -0.012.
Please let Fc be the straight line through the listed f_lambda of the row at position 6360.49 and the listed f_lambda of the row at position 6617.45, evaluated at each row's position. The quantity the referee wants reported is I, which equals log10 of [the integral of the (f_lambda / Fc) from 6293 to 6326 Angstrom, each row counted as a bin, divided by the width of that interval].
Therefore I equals -0.011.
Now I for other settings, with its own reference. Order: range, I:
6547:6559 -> 0.349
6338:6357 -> -0.035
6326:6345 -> -0.059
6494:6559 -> 0.089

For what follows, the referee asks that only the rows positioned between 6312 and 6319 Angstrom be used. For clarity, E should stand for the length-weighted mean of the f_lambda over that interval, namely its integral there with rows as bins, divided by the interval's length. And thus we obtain 181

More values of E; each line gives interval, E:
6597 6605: 177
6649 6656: 179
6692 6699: 164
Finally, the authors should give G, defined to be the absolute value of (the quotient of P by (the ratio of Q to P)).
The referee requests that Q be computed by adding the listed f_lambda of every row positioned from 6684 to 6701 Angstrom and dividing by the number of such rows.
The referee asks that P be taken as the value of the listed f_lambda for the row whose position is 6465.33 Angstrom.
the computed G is 192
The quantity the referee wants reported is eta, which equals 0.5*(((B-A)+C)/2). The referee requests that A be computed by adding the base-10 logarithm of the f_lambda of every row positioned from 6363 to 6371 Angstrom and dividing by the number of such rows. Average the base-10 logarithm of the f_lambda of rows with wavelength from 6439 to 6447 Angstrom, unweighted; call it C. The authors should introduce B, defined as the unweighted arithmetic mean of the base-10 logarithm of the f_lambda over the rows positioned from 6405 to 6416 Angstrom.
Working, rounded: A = 2.25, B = 2.23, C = 2.233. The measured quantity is 0.551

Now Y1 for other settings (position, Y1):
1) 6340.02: 165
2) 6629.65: 180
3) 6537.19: 190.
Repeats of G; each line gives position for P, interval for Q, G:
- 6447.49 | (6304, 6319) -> 157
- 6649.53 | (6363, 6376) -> 178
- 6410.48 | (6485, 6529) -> 164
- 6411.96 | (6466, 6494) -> 163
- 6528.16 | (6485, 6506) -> 188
